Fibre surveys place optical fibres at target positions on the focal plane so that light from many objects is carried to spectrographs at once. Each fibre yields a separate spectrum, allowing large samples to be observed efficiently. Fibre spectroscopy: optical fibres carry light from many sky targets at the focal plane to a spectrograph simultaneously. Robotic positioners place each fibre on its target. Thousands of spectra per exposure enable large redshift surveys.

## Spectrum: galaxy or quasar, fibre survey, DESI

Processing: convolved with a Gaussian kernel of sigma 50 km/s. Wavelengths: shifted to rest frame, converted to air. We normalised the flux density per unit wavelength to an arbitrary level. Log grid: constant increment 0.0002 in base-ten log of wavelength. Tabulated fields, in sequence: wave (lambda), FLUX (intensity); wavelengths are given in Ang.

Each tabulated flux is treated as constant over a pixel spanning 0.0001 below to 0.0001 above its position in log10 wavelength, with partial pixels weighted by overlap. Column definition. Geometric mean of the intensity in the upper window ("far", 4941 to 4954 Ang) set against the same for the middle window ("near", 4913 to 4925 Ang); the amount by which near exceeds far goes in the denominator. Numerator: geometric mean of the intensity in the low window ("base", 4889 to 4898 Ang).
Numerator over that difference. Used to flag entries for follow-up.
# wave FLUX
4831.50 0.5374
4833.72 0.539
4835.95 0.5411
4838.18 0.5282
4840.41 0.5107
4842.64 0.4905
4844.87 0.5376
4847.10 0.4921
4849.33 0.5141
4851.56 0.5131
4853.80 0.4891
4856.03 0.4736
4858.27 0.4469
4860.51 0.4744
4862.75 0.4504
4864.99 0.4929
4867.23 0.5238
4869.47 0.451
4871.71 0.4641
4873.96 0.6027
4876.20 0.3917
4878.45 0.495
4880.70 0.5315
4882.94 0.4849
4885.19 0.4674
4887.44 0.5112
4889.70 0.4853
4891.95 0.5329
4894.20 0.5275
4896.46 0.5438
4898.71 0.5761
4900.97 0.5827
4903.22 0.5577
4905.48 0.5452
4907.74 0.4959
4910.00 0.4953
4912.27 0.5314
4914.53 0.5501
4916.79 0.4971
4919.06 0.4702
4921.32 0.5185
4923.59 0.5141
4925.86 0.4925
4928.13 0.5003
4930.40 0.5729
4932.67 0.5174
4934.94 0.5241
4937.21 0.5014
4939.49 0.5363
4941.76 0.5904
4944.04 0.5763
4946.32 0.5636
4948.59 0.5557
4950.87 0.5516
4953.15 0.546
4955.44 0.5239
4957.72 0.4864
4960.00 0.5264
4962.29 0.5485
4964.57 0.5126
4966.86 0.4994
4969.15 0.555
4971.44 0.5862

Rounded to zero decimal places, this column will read -10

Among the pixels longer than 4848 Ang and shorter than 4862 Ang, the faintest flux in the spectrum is 0.4469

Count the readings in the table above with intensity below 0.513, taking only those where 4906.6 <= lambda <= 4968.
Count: 10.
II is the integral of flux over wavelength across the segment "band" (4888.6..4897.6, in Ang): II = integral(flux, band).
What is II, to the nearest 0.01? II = 4.71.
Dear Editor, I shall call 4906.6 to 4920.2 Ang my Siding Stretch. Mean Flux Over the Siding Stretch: 0.51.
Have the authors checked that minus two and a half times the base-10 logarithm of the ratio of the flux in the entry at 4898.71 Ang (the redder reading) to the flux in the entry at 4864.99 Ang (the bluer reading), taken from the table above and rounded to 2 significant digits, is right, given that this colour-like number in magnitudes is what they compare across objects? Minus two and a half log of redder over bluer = -0.17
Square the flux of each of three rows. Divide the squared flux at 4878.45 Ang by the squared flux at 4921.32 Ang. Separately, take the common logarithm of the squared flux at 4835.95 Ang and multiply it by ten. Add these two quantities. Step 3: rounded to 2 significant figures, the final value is -4.4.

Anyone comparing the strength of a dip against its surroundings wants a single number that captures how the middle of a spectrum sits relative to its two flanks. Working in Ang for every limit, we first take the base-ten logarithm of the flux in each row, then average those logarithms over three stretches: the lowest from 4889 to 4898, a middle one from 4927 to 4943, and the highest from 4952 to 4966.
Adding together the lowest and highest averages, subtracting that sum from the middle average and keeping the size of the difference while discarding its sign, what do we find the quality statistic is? 0.29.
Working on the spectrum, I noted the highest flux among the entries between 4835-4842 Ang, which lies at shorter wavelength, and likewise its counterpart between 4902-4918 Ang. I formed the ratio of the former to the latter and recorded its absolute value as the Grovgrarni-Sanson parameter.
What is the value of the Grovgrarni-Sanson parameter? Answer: 0.97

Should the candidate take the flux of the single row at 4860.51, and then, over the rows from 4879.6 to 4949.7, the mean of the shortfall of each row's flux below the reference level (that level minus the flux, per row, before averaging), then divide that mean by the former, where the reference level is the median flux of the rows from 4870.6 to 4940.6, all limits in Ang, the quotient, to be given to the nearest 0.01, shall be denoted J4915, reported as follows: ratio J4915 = -0.02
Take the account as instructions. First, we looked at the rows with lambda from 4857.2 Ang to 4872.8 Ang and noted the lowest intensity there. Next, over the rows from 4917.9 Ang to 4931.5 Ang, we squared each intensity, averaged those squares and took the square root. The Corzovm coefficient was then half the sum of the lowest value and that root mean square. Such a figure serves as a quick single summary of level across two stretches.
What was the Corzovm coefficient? 0.48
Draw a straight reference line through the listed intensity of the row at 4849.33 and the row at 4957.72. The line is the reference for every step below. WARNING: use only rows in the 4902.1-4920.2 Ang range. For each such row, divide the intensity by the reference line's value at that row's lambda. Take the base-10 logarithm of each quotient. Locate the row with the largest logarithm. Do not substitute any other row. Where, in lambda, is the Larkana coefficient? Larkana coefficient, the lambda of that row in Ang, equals 4903.22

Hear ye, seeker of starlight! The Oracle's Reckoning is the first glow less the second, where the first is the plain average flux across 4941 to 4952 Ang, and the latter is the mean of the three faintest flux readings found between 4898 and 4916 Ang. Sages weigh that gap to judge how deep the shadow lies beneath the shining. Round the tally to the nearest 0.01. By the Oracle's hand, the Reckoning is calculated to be 0.06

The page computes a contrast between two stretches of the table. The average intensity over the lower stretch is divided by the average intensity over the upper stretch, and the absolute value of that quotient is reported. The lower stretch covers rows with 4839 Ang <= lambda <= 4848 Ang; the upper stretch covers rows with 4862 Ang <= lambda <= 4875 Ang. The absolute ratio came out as 1.02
